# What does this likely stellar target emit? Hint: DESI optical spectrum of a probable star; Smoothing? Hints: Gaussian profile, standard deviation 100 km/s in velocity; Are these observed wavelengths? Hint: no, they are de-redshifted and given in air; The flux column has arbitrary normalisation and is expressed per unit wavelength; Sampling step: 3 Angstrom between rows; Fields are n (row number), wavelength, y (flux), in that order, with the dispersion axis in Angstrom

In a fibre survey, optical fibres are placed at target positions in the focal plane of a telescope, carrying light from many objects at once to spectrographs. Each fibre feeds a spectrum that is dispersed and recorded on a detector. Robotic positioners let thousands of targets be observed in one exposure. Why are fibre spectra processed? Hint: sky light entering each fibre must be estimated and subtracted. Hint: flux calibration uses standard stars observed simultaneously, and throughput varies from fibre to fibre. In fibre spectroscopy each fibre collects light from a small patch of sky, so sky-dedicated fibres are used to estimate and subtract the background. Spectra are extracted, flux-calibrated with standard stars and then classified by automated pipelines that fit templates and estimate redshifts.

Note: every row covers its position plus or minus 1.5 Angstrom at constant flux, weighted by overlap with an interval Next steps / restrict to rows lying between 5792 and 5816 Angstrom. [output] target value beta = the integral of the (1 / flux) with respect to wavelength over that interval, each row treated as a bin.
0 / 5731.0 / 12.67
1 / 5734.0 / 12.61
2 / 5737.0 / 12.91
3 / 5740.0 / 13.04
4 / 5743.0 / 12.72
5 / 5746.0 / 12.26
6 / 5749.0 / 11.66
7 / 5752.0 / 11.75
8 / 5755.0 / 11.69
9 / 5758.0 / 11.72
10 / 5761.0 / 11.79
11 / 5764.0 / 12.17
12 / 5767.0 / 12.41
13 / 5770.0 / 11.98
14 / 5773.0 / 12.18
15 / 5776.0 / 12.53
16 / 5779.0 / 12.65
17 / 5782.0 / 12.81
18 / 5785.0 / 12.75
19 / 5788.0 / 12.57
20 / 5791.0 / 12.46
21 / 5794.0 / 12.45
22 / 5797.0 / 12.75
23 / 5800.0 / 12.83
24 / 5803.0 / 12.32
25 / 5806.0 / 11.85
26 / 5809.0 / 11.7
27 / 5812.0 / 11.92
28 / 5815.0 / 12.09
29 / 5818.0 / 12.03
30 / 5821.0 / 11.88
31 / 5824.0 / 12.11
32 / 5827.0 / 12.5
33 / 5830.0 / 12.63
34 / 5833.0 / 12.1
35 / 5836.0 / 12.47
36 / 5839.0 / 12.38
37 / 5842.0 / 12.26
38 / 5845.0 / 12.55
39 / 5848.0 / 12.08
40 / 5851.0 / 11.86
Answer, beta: 2.0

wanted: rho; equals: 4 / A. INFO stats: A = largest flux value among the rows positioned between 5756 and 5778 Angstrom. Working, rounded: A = 12.53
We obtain 0.319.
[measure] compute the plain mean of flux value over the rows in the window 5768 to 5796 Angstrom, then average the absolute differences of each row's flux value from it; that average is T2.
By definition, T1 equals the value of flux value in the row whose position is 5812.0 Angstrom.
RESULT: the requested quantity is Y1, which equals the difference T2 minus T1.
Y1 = -11.7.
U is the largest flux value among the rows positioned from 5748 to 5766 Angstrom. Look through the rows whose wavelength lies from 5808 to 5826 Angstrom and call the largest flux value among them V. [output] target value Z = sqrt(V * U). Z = 12.1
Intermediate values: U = 12.17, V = 12.11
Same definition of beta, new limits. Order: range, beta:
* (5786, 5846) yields 4.9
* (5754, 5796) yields 3.4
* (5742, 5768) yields 2.2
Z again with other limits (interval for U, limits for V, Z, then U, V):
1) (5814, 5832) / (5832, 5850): 12.6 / 12.63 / 12.55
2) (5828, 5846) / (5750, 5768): 12.5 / 12.63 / 12.41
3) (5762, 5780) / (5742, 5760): 12.7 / 12.65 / 12.72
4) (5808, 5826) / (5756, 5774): 12.3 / 12.11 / 12.41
